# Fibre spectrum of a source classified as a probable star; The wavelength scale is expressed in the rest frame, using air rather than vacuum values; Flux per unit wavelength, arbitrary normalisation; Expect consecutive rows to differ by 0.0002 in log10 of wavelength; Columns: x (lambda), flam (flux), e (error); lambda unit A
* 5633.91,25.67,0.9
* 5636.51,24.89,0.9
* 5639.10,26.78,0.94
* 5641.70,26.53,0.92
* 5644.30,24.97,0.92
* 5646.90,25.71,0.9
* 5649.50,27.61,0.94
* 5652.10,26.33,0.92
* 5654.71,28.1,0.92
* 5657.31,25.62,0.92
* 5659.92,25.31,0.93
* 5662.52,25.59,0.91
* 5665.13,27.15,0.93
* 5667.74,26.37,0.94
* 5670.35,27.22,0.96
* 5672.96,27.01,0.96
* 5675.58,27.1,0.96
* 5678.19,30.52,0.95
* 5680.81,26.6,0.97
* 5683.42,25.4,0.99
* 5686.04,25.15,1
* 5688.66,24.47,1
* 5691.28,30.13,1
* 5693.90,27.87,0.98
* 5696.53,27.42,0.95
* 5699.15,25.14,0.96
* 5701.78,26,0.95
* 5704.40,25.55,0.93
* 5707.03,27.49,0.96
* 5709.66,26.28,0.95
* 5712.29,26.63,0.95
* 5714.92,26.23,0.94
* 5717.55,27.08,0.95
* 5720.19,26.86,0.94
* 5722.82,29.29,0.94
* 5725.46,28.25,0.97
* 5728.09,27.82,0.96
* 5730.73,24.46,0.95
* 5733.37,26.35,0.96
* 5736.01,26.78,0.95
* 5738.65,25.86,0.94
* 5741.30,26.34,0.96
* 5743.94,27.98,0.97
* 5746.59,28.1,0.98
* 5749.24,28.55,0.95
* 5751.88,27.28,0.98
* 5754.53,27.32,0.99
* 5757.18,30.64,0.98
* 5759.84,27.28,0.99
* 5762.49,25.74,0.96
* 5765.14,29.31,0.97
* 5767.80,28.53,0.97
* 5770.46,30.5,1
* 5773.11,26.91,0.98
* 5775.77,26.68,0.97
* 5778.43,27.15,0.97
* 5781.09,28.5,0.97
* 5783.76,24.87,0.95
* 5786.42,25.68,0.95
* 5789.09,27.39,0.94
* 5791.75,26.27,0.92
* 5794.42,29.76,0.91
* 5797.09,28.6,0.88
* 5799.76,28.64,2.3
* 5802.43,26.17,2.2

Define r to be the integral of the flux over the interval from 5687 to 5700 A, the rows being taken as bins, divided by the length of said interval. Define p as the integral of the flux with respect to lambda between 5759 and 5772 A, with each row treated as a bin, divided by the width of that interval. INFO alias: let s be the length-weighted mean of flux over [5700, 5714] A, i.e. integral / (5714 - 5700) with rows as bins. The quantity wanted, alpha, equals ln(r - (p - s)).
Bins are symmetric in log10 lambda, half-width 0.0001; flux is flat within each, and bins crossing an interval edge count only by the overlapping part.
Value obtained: 3.22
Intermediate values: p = 28.3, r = 27.0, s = 26.3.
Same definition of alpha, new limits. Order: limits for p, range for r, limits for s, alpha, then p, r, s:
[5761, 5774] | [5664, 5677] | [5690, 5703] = 3.26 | 28.2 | 27.0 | 27.3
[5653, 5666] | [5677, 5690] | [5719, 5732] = 3.31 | 26.3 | 26.4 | 27.4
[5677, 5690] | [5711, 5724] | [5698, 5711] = 3.29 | 26.4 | 27.2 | 26.1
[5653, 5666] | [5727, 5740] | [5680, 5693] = 3.27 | 26.3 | 26.2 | 26.4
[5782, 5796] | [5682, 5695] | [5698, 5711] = 3.25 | 26.9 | 26.6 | 26.1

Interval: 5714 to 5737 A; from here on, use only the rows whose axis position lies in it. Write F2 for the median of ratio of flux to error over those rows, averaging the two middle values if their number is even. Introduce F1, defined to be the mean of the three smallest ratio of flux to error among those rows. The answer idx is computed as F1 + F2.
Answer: 55.5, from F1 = 27.0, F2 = 28.5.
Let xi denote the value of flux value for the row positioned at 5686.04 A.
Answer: 25.15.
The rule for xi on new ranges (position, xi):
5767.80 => 28.53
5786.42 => 25.68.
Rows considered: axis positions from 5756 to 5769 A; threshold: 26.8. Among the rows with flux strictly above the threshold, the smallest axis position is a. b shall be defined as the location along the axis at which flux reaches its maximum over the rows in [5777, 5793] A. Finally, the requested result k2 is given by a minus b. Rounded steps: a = 5757.18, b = 5781.09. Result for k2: -23.9 A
